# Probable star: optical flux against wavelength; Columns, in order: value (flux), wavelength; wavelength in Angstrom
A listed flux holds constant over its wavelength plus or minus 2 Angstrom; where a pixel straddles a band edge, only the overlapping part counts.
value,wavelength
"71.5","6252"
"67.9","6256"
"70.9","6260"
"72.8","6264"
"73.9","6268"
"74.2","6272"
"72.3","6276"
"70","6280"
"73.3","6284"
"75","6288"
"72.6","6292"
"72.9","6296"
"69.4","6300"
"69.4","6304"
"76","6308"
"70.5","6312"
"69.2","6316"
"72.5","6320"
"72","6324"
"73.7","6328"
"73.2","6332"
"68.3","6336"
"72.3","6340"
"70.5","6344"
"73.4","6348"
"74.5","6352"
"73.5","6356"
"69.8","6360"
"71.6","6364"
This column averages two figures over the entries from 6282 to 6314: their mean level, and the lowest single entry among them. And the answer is 70.9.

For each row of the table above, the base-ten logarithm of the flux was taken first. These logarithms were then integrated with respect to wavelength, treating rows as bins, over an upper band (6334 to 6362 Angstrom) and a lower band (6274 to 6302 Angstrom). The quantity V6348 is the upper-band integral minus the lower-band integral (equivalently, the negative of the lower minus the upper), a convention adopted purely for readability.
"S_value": -0.08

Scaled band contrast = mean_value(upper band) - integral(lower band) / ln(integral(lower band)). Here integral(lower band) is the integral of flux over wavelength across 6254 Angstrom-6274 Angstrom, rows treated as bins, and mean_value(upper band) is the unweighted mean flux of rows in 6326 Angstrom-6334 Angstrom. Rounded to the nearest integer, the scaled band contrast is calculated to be -124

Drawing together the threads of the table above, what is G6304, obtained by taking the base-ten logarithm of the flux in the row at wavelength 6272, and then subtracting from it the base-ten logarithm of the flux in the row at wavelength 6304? 0.029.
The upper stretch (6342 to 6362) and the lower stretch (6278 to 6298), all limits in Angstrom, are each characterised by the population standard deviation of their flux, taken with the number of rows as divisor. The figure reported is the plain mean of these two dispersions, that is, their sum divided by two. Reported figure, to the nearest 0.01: 1.73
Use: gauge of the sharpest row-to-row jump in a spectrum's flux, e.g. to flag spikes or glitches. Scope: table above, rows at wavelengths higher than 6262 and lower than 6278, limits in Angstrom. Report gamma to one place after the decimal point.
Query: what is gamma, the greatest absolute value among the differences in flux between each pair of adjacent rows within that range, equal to 1.9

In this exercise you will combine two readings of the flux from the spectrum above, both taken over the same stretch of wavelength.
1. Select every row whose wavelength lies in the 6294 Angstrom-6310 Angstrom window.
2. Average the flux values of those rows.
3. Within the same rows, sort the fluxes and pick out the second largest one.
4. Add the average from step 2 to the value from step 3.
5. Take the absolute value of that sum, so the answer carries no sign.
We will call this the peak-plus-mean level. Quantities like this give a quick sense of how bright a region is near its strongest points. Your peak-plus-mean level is 144.8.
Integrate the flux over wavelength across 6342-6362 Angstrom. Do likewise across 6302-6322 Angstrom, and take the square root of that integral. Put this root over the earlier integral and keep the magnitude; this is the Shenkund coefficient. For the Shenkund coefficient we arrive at 0.0261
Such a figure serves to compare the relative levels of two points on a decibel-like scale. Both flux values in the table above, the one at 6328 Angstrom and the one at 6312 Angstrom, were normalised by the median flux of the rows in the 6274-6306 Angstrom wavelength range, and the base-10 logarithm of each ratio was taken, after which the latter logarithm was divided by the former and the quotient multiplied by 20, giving -32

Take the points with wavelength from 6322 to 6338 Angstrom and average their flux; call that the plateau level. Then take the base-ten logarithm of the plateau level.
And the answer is 1.86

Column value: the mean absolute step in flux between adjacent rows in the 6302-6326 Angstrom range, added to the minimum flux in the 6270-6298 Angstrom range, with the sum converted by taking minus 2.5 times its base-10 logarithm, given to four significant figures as -4.665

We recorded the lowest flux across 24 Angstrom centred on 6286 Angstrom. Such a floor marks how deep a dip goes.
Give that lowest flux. 70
